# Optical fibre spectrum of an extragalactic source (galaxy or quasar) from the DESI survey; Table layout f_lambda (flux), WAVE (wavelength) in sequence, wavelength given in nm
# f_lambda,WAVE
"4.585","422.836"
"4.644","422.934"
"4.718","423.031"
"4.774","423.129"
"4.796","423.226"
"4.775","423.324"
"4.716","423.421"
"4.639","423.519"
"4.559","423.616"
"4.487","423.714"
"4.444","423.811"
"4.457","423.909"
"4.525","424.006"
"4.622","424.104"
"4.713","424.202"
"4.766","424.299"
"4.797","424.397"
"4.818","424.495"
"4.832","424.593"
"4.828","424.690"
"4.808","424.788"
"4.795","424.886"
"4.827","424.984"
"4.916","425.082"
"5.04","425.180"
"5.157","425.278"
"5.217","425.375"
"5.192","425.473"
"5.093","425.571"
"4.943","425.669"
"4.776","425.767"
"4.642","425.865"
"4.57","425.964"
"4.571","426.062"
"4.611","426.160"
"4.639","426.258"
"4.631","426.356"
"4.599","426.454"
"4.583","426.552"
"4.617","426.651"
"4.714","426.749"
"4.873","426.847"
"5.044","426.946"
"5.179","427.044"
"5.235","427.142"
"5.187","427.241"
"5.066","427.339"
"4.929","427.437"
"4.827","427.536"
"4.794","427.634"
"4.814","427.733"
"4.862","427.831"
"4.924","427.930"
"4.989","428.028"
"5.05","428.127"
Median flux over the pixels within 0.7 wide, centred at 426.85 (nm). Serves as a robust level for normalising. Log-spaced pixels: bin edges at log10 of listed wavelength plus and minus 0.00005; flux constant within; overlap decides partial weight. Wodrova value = 4.9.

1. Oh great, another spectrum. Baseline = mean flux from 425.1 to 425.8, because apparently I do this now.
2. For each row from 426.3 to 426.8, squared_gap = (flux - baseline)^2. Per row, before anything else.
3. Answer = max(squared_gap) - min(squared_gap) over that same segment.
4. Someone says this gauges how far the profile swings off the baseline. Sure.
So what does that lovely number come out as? 0.11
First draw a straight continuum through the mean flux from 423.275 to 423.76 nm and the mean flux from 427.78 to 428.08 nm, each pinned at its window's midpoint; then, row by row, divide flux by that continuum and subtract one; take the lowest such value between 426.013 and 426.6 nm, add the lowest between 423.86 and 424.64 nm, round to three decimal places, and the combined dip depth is -0.096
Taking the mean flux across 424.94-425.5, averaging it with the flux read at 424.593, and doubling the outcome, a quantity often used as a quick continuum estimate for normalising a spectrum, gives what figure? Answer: 9.89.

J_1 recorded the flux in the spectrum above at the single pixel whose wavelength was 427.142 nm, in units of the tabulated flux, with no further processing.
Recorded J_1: 5.235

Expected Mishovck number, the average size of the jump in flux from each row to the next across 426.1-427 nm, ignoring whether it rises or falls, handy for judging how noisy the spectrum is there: 0.068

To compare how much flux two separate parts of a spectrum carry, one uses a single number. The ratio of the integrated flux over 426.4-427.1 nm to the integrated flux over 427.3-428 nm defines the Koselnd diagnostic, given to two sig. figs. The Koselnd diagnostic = 0.98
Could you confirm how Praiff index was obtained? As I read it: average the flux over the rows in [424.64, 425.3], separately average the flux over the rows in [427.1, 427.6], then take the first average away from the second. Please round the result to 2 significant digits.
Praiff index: 0.14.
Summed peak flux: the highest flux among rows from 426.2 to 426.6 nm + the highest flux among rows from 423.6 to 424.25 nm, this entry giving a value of 9.4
